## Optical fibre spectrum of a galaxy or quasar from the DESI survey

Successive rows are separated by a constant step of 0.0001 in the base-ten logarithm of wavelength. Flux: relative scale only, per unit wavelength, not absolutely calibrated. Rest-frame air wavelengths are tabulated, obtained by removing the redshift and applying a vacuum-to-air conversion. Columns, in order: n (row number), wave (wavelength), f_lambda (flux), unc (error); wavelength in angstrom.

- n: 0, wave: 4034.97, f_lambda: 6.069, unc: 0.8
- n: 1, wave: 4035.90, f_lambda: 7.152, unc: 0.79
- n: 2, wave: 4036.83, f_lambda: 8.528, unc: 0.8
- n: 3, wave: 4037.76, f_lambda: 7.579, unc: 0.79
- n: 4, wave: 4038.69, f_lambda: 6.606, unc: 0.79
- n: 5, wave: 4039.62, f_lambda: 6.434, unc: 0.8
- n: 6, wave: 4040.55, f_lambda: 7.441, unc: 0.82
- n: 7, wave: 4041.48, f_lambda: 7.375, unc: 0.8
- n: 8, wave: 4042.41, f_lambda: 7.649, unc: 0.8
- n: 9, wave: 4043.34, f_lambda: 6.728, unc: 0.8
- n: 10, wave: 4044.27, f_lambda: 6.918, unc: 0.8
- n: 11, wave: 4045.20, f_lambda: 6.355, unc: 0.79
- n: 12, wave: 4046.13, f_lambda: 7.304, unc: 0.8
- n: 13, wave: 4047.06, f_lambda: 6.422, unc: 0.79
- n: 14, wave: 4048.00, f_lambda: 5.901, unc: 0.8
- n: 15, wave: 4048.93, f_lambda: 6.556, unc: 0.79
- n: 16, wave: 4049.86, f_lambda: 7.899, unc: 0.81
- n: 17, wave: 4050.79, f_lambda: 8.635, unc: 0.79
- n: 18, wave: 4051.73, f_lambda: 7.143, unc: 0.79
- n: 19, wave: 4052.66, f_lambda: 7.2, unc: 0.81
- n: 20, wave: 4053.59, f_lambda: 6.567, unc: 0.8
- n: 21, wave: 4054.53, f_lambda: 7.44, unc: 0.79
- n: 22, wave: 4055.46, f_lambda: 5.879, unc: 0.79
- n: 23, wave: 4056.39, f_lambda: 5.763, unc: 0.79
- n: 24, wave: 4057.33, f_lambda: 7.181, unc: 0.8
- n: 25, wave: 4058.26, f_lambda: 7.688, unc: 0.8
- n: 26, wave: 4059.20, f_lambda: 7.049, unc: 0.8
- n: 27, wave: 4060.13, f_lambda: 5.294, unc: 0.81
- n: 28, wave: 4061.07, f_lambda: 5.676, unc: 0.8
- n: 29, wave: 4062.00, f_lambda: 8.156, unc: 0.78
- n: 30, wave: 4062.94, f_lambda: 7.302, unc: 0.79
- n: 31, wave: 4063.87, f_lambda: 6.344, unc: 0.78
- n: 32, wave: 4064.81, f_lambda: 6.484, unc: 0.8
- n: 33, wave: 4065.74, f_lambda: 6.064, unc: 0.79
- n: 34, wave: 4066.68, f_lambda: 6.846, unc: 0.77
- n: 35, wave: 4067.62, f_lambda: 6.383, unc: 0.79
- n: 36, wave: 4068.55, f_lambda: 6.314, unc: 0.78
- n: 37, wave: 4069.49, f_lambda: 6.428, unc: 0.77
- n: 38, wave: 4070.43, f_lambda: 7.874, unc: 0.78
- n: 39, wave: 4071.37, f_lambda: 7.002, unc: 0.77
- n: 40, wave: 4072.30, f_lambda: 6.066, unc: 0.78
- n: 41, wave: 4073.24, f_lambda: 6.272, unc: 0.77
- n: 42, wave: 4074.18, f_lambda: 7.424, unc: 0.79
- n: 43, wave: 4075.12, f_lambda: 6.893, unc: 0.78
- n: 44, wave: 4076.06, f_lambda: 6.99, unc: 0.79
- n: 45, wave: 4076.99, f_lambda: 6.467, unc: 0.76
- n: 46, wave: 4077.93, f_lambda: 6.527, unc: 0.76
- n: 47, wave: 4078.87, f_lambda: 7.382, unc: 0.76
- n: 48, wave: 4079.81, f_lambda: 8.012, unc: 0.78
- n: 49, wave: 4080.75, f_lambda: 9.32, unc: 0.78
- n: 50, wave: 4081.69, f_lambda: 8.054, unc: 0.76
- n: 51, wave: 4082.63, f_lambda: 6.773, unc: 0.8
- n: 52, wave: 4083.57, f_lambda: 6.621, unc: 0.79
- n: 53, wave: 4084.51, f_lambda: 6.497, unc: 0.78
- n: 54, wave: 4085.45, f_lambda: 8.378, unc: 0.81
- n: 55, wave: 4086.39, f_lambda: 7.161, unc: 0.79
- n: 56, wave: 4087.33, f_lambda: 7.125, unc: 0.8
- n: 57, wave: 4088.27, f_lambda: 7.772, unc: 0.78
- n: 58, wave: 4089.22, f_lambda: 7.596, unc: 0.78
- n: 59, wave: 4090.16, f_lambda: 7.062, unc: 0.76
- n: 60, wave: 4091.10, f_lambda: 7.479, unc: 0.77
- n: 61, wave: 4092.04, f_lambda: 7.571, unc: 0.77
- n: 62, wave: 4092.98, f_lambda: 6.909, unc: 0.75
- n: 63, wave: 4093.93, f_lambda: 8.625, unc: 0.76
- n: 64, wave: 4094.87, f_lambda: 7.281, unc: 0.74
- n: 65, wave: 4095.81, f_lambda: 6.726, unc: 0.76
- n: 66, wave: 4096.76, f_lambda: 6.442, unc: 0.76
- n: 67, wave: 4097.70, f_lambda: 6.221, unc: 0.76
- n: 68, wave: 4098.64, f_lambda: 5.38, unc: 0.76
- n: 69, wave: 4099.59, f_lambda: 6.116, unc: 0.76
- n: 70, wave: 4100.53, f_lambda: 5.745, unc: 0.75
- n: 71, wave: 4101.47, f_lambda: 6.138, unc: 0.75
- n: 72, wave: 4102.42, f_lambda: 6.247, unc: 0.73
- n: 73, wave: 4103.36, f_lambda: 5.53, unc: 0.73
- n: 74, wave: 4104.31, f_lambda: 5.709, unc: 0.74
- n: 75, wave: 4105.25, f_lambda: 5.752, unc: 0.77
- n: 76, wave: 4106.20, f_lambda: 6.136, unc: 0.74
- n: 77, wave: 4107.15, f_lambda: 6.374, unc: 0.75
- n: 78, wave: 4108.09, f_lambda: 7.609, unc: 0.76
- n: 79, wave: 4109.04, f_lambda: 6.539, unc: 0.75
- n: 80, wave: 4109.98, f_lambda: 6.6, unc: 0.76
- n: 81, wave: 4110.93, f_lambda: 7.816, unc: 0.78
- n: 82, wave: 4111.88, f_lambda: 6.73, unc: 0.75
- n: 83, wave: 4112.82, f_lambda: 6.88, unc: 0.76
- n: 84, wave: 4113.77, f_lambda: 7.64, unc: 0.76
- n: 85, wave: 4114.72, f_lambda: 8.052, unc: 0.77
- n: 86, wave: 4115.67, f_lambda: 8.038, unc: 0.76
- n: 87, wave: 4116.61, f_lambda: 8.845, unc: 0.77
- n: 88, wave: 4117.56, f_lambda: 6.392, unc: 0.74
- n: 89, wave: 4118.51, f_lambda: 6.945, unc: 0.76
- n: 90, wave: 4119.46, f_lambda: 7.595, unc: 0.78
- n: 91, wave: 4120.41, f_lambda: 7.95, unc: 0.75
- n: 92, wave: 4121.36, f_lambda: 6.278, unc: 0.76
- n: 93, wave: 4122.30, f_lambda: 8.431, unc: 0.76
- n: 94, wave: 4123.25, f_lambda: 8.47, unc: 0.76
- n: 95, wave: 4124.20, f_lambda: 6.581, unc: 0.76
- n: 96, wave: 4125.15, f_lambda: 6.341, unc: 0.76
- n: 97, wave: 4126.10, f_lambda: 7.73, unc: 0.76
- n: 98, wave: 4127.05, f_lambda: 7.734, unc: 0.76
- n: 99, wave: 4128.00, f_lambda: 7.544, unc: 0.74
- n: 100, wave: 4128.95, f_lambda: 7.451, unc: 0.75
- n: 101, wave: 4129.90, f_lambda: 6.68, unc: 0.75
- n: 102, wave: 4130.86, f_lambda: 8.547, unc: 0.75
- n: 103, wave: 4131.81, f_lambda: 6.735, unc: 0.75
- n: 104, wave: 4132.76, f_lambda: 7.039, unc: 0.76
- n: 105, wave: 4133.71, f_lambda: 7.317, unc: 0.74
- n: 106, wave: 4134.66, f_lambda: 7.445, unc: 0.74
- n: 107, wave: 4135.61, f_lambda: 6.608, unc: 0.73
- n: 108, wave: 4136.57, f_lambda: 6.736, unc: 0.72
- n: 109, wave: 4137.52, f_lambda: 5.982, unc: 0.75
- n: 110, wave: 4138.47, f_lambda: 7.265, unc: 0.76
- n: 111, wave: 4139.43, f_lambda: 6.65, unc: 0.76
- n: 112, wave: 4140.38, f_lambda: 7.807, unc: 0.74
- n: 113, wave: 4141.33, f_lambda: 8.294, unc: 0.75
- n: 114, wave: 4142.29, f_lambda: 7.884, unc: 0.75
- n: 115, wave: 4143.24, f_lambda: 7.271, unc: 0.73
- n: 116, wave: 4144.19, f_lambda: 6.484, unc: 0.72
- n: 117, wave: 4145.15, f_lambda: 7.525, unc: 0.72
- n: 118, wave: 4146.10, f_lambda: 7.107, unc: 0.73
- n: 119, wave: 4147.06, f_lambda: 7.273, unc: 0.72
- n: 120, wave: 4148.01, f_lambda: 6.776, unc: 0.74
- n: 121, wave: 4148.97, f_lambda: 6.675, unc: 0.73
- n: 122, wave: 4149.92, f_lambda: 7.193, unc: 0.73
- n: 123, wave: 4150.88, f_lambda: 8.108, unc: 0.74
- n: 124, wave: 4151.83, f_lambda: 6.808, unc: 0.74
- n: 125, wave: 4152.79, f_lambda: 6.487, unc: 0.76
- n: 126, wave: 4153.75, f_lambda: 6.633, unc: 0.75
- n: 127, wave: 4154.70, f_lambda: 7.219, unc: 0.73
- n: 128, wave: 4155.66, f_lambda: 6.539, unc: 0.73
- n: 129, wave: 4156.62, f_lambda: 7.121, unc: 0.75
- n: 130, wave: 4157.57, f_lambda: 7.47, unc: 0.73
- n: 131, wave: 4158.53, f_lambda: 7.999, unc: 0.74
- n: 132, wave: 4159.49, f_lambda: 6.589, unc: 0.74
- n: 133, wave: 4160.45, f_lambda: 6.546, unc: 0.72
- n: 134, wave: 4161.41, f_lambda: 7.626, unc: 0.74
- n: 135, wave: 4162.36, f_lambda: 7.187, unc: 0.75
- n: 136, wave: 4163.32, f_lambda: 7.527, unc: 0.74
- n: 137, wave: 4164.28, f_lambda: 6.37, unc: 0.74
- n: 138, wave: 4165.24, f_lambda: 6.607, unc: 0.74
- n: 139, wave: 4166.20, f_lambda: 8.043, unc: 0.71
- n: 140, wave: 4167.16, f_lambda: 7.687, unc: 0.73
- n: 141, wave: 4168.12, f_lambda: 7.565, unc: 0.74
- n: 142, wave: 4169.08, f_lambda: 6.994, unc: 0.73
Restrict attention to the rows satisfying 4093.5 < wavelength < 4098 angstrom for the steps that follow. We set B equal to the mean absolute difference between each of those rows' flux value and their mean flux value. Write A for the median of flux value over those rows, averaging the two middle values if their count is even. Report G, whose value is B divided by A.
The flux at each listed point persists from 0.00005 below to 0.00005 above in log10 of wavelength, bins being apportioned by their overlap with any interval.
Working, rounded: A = 6.7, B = 0.72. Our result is 0.106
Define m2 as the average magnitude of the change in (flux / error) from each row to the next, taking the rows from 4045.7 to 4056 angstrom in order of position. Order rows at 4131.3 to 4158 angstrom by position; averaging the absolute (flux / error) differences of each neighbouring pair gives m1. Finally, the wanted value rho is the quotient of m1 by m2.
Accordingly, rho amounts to 0.72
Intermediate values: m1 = 0.81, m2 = 1.12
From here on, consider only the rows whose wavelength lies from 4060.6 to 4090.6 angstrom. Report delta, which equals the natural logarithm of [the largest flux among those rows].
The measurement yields 2.23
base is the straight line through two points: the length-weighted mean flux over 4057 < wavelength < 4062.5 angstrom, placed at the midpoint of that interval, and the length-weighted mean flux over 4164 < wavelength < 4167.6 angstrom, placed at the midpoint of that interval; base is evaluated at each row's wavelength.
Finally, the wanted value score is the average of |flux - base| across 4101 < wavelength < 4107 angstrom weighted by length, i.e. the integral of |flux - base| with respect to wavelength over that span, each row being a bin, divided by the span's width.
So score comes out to 1.05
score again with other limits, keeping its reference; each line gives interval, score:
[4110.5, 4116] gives 0.63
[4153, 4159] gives 0.41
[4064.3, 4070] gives 0.44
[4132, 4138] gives 0.43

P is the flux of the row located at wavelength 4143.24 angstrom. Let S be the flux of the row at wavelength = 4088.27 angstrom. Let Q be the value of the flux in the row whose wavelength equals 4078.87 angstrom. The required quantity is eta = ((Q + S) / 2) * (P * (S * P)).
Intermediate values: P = 7.271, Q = 7.382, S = 7.772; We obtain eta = 3113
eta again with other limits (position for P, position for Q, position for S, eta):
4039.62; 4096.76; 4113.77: 2227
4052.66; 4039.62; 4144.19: 2171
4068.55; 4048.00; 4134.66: 1981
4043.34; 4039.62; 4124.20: 1939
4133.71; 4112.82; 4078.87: 2818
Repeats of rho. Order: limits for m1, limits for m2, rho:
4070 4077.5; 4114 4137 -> 0.66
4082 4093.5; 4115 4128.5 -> 0.49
